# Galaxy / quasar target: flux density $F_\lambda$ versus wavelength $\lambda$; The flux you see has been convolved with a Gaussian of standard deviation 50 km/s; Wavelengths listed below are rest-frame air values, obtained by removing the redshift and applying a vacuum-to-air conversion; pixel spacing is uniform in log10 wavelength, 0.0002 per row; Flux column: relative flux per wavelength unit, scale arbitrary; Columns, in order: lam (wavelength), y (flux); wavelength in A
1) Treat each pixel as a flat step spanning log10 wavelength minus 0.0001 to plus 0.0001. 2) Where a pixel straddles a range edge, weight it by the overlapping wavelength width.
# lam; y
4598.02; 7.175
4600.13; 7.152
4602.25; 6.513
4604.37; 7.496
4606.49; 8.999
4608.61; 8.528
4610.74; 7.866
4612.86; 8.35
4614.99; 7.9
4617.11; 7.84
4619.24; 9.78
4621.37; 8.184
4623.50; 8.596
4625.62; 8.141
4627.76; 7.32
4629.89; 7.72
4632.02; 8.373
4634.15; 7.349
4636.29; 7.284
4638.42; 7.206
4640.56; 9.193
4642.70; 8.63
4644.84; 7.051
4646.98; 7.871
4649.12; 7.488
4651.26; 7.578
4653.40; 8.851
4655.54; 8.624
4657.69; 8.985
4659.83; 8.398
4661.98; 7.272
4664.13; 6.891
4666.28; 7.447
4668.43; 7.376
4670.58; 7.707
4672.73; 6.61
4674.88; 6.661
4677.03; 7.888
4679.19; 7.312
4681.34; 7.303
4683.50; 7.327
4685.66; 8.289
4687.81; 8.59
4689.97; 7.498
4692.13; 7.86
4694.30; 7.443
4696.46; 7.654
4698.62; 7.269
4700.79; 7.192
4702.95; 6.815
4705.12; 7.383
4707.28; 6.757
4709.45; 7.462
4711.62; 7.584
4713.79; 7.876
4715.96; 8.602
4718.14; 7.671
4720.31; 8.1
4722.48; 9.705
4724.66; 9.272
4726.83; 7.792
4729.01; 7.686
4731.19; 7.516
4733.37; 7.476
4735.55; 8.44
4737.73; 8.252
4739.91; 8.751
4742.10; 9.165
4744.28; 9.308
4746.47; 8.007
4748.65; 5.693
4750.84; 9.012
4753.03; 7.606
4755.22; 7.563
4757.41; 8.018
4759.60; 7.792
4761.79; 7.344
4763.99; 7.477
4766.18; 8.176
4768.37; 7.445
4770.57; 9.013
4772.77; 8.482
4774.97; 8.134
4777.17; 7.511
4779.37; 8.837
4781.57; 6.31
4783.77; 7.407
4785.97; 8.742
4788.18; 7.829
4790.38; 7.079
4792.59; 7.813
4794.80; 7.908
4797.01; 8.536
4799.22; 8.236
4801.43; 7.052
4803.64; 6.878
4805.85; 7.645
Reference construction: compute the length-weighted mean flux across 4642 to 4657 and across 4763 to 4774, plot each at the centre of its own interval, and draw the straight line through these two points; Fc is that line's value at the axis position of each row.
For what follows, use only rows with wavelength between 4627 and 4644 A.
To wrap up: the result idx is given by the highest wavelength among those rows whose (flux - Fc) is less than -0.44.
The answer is 4638.42 A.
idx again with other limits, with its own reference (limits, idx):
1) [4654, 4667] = 4666.28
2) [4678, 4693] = 4689.97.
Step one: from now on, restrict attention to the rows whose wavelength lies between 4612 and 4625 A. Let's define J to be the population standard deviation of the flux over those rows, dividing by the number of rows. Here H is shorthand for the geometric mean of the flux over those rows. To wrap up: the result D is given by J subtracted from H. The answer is 7.8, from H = 8.4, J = 0.65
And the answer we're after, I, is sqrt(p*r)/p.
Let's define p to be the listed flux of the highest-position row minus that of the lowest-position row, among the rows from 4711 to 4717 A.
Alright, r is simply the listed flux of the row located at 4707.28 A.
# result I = 2.6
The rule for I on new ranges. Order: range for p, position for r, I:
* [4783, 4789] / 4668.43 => 4.2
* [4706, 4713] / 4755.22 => 3.0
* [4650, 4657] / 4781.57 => 2.5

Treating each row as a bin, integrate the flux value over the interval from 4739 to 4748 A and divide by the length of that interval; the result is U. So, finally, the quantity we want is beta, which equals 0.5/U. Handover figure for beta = 0.058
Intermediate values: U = 8.7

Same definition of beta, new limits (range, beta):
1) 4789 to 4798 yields 0.064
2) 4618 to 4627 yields 0.058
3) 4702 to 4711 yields 0.070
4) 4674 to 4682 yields 0.068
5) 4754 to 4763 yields 0.065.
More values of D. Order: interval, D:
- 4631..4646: 7.0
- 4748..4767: 6.7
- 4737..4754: 7.0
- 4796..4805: 6.9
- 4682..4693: 7.4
